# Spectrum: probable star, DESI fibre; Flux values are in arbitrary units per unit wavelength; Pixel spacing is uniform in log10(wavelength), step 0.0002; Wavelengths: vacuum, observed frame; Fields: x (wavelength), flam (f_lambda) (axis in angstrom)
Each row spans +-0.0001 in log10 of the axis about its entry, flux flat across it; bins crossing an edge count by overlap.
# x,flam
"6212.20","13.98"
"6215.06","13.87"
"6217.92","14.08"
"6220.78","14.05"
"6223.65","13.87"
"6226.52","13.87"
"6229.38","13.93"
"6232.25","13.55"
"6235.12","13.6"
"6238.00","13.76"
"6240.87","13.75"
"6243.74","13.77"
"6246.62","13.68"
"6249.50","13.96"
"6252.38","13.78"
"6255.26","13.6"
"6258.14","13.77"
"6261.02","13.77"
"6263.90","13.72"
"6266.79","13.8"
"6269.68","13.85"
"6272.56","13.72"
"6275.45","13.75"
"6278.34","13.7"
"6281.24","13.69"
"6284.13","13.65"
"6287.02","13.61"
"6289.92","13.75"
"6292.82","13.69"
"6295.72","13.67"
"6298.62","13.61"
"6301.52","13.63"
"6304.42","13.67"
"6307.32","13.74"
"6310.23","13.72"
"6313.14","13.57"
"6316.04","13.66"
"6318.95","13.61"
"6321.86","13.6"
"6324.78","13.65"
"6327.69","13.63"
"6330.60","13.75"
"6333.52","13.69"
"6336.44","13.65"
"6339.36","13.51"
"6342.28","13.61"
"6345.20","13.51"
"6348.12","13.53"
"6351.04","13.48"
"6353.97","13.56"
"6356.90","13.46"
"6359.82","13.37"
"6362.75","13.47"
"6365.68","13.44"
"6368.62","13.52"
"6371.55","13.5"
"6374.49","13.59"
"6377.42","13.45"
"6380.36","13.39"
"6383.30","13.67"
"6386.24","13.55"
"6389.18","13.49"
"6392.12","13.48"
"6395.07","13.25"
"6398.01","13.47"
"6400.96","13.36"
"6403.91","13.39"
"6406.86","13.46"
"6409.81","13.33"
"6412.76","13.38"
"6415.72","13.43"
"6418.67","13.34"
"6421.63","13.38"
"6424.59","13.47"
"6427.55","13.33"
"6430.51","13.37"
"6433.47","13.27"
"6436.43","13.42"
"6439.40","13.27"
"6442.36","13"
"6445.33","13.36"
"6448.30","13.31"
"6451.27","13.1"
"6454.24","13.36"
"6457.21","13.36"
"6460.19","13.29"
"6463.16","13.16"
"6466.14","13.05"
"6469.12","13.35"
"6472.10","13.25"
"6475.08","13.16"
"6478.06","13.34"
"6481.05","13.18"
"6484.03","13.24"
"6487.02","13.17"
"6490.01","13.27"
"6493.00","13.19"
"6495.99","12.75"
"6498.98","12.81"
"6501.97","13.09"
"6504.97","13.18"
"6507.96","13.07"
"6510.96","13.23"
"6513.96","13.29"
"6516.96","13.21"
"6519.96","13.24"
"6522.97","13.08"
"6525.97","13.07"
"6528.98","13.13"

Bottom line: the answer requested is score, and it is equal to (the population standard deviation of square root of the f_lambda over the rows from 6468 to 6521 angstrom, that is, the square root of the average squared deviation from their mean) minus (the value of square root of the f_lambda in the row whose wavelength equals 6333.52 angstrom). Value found -3.68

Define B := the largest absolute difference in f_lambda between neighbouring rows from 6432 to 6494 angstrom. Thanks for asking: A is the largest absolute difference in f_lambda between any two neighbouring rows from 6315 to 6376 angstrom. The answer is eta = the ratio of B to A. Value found 2.6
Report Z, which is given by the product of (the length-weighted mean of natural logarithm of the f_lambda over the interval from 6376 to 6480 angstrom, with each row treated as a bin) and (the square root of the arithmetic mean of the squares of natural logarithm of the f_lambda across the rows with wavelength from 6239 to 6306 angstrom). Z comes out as 6.79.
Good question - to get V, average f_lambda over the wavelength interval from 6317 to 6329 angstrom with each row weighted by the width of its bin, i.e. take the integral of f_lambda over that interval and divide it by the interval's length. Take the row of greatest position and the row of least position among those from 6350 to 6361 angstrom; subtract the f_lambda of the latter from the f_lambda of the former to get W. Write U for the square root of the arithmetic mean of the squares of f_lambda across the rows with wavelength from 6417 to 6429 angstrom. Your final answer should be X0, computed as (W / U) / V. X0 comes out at -0.0006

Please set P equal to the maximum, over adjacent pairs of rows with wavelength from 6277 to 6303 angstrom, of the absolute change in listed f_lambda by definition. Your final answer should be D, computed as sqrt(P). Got 0.37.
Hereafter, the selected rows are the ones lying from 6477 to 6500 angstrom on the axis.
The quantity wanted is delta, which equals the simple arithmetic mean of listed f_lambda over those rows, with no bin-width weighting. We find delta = 13.1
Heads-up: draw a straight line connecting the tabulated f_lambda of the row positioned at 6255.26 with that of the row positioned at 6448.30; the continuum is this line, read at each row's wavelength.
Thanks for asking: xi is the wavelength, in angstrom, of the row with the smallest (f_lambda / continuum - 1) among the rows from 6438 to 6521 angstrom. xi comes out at 6495.99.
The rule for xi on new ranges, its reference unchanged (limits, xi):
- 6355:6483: 6442.36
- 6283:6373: 6359.82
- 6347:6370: 6359.82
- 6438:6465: 6442.36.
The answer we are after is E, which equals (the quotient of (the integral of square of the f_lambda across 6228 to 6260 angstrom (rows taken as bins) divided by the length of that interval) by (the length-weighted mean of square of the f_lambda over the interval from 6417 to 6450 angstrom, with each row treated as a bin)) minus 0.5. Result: 0.56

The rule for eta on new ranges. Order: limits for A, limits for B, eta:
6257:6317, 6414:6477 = 2.4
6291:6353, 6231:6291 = 1.9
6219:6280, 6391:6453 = 0.9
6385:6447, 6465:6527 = 1.2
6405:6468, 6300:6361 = 0.4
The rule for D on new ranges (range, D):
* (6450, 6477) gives 0.55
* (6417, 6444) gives 0.52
